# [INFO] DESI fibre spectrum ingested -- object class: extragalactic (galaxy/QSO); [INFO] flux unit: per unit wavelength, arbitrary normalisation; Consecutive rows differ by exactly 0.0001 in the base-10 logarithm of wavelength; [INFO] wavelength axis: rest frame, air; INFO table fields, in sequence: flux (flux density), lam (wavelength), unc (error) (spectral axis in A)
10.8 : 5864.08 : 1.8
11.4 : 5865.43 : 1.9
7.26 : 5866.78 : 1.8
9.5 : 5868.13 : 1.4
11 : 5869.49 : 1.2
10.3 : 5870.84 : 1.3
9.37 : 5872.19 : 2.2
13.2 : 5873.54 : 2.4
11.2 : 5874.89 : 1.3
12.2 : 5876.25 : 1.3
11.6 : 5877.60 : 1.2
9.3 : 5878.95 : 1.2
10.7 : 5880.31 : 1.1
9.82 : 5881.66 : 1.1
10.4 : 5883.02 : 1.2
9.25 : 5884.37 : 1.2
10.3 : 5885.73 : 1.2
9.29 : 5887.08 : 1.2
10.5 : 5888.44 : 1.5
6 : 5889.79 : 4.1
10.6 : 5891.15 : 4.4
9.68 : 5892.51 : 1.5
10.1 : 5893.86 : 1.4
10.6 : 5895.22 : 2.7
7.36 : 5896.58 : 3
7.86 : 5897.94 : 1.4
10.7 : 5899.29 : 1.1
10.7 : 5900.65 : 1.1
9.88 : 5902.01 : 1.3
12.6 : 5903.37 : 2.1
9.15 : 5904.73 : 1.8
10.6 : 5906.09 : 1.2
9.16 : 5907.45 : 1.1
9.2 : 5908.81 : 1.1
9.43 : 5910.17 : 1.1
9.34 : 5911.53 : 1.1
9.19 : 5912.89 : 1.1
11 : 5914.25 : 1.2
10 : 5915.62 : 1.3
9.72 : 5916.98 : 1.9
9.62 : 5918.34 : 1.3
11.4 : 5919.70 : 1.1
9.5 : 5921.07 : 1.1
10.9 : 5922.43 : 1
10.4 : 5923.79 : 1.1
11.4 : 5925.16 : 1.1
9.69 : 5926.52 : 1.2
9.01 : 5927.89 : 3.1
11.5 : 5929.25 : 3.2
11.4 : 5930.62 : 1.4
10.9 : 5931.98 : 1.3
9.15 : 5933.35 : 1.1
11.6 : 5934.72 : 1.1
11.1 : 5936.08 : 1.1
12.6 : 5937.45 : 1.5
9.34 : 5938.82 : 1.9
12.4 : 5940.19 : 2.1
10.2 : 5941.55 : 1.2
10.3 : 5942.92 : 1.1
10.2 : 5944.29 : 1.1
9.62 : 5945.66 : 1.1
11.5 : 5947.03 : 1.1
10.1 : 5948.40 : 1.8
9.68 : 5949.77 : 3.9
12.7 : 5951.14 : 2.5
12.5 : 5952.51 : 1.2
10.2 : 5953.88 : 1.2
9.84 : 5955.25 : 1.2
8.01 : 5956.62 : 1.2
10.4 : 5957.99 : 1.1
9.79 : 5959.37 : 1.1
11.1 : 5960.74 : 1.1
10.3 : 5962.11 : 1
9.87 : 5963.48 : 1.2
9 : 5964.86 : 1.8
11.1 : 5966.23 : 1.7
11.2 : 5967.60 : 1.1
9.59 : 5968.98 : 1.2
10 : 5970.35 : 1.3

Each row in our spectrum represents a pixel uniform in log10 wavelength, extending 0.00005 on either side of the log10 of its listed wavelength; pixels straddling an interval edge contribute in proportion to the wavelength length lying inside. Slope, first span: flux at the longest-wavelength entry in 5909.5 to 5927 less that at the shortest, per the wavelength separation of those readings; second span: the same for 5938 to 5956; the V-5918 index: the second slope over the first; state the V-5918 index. 1.9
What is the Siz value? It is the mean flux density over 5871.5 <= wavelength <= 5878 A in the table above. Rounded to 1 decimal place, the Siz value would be 11.5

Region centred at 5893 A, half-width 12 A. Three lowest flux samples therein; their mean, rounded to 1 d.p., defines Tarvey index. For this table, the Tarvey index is 7.1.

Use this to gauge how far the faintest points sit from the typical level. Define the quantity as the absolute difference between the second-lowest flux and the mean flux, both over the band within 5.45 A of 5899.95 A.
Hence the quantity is 2.00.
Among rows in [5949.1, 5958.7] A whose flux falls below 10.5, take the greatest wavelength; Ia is 5957.99 A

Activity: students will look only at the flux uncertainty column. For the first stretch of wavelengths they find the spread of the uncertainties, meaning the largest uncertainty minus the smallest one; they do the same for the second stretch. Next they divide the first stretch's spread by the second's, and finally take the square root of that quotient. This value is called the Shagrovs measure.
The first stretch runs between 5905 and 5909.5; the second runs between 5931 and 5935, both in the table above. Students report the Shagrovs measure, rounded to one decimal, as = 0.7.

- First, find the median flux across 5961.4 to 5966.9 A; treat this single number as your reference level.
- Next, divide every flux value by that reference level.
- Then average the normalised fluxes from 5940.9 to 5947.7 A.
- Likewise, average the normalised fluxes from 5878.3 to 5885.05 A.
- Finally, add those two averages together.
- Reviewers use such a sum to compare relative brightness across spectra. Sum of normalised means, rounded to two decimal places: 2.01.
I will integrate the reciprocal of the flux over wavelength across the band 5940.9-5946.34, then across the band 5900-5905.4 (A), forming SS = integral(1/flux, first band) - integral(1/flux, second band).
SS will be 0.022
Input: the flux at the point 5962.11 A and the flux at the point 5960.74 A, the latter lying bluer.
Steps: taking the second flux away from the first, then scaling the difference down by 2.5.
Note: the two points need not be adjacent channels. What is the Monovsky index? -0.3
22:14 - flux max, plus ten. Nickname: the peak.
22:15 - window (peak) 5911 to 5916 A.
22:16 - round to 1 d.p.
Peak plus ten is 21.0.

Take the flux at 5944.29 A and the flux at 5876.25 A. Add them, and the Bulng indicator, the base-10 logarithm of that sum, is 1.35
